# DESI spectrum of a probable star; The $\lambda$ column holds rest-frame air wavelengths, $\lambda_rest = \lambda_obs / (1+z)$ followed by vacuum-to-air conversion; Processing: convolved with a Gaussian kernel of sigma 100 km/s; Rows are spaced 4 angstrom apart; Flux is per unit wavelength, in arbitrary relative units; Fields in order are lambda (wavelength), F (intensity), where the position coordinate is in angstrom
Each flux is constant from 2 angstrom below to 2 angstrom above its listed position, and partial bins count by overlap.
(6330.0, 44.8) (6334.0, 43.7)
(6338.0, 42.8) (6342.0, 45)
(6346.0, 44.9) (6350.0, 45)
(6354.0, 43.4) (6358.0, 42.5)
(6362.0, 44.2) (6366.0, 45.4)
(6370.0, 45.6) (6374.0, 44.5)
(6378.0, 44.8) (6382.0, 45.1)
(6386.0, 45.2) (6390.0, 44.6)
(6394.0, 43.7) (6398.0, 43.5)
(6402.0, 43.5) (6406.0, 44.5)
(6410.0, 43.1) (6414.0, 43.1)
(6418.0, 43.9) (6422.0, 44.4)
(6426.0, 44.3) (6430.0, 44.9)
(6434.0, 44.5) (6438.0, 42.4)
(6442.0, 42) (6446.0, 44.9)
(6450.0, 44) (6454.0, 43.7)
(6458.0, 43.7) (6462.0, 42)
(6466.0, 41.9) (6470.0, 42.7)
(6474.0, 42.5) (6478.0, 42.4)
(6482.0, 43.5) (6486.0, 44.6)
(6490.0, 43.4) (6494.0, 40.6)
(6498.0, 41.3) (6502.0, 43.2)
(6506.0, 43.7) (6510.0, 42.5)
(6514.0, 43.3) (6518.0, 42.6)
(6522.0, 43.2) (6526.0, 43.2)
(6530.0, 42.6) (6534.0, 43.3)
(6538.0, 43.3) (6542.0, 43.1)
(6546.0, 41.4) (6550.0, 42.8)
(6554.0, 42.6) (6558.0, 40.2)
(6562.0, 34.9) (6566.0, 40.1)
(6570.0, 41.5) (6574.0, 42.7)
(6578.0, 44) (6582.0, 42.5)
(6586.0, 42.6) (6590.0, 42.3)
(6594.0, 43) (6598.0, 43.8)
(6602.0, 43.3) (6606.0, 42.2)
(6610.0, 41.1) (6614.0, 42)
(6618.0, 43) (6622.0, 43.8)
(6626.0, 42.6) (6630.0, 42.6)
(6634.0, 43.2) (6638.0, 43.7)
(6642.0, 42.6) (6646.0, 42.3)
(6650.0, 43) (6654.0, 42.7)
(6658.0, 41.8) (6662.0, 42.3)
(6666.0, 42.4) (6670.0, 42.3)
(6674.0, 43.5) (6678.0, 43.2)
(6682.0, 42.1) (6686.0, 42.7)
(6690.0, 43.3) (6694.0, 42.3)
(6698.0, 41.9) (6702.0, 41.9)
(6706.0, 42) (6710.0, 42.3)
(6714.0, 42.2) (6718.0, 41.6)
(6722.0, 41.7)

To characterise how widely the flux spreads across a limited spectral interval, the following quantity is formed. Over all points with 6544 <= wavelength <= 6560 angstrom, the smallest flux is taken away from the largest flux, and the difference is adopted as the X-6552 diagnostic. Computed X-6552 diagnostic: 2.6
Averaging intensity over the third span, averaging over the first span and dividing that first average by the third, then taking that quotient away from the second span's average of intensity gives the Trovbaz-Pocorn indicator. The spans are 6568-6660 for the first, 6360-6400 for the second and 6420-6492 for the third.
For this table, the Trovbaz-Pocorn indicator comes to 43.7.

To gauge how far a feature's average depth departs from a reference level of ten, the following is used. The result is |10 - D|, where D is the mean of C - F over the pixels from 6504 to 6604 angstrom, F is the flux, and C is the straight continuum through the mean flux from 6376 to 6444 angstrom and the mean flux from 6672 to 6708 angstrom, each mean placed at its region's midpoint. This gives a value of 9.10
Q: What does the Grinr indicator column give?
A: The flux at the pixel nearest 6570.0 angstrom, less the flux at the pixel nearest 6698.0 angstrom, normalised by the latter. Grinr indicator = -0.010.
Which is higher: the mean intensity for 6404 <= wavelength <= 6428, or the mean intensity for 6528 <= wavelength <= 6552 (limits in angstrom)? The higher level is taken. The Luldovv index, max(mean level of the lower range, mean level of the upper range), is 43.9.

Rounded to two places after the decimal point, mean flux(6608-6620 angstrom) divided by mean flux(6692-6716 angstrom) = 1.00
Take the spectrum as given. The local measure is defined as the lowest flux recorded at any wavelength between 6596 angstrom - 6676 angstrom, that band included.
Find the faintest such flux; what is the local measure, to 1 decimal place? 41.1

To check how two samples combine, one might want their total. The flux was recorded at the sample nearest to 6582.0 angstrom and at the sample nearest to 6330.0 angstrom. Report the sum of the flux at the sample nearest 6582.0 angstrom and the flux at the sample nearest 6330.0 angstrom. 87.3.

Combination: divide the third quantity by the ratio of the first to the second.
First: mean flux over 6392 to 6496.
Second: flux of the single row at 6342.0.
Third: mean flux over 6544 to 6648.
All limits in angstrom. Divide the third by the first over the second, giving 43.8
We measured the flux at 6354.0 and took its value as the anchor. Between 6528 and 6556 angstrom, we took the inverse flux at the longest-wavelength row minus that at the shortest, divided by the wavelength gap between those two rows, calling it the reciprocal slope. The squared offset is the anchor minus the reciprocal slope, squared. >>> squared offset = 1884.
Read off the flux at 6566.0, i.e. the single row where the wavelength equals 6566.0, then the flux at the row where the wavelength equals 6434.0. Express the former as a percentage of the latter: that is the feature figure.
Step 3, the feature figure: 90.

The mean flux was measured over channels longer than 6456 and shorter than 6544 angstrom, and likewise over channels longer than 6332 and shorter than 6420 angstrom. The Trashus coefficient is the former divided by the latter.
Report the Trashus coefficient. 0.97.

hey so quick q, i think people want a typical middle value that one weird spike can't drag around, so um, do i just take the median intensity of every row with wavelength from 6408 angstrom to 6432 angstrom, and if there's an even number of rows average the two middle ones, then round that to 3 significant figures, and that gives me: 44.1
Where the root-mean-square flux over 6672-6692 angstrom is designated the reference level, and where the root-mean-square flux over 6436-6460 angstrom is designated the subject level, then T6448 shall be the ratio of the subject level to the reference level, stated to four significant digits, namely 1.012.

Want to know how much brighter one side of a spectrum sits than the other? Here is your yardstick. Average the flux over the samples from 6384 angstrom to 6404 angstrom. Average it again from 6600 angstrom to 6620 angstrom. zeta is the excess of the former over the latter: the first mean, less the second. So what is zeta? 1.8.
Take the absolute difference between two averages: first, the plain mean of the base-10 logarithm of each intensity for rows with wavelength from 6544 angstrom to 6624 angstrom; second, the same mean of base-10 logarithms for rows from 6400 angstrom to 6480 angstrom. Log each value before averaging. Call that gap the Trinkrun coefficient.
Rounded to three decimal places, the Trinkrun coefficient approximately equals 0.015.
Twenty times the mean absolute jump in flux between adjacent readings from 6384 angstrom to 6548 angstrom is 16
